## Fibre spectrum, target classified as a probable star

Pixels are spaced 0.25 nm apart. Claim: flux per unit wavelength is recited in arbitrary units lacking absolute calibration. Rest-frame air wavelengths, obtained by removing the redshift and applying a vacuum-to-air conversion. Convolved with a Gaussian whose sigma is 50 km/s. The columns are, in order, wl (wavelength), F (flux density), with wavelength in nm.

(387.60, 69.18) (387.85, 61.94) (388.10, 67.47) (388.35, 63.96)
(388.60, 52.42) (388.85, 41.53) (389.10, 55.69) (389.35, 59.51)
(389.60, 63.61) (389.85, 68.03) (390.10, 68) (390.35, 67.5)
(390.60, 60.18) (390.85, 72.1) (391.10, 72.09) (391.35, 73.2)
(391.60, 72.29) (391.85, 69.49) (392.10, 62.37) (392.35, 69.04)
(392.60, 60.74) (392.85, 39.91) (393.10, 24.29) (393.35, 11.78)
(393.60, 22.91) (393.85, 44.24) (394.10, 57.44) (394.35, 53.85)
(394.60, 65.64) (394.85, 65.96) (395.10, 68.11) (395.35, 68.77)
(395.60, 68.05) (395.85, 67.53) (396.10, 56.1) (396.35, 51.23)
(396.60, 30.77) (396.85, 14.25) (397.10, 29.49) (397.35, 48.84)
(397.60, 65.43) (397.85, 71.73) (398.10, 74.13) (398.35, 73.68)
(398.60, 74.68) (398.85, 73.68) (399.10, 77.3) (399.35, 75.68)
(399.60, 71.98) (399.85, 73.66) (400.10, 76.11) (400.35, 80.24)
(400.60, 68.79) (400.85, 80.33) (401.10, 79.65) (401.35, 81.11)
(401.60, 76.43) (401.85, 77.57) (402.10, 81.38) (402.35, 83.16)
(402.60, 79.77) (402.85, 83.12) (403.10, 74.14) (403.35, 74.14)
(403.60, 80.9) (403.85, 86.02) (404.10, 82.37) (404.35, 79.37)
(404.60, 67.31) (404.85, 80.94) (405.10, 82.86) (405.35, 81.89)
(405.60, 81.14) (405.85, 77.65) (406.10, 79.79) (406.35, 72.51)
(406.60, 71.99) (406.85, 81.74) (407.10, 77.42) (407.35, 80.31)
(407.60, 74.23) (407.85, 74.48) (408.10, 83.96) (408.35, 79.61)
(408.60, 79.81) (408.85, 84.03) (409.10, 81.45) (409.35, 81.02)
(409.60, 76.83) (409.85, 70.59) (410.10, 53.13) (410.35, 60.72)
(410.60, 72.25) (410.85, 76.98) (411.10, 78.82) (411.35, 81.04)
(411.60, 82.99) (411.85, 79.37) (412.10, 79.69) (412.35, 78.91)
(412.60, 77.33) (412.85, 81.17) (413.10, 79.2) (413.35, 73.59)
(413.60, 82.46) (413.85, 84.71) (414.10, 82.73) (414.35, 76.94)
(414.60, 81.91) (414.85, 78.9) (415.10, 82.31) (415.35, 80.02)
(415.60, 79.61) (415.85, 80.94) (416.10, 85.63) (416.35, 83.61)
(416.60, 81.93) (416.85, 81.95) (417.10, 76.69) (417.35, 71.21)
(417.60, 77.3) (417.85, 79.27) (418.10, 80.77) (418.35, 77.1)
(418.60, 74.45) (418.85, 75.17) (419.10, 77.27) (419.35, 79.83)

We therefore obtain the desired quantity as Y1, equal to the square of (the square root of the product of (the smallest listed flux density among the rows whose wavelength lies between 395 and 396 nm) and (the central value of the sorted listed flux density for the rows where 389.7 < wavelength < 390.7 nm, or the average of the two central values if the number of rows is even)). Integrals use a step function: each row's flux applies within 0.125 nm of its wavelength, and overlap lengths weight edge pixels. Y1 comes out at 4575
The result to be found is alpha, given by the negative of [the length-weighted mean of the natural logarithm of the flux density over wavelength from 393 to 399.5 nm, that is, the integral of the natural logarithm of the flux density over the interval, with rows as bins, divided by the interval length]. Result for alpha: -3.91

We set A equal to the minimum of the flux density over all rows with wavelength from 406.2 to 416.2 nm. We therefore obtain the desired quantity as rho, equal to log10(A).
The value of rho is 1.7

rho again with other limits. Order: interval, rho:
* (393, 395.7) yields 1.1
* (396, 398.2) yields 1.2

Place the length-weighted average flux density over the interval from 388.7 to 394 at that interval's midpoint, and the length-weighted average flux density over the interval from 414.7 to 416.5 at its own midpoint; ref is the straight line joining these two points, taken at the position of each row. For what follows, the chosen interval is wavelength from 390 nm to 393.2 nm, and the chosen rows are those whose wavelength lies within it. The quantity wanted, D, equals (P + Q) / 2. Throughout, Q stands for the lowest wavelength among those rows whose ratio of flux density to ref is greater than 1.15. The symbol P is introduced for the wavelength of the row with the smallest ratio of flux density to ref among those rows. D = 391.60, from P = 393.10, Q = 390.10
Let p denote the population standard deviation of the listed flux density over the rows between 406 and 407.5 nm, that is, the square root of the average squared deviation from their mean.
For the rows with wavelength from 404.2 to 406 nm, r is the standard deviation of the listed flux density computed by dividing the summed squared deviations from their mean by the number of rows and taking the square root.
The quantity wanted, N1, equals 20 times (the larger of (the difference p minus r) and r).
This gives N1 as 98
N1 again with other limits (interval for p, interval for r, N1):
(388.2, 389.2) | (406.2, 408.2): 84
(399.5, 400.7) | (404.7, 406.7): 79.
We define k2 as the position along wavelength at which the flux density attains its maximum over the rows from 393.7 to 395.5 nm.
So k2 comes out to 395.35 nm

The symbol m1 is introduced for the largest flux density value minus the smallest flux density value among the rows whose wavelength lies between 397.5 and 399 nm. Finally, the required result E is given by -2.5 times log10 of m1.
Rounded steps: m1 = 9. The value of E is -2.4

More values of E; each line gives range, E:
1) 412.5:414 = -2.6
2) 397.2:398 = -3.4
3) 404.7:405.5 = -0.7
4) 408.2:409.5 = -1.6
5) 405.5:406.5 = -2.3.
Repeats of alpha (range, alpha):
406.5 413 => -4.34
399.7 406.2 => -4.37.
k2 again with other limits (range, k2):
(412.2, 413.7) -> 413.60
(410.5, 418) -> 416.10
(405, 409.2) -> 408.85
